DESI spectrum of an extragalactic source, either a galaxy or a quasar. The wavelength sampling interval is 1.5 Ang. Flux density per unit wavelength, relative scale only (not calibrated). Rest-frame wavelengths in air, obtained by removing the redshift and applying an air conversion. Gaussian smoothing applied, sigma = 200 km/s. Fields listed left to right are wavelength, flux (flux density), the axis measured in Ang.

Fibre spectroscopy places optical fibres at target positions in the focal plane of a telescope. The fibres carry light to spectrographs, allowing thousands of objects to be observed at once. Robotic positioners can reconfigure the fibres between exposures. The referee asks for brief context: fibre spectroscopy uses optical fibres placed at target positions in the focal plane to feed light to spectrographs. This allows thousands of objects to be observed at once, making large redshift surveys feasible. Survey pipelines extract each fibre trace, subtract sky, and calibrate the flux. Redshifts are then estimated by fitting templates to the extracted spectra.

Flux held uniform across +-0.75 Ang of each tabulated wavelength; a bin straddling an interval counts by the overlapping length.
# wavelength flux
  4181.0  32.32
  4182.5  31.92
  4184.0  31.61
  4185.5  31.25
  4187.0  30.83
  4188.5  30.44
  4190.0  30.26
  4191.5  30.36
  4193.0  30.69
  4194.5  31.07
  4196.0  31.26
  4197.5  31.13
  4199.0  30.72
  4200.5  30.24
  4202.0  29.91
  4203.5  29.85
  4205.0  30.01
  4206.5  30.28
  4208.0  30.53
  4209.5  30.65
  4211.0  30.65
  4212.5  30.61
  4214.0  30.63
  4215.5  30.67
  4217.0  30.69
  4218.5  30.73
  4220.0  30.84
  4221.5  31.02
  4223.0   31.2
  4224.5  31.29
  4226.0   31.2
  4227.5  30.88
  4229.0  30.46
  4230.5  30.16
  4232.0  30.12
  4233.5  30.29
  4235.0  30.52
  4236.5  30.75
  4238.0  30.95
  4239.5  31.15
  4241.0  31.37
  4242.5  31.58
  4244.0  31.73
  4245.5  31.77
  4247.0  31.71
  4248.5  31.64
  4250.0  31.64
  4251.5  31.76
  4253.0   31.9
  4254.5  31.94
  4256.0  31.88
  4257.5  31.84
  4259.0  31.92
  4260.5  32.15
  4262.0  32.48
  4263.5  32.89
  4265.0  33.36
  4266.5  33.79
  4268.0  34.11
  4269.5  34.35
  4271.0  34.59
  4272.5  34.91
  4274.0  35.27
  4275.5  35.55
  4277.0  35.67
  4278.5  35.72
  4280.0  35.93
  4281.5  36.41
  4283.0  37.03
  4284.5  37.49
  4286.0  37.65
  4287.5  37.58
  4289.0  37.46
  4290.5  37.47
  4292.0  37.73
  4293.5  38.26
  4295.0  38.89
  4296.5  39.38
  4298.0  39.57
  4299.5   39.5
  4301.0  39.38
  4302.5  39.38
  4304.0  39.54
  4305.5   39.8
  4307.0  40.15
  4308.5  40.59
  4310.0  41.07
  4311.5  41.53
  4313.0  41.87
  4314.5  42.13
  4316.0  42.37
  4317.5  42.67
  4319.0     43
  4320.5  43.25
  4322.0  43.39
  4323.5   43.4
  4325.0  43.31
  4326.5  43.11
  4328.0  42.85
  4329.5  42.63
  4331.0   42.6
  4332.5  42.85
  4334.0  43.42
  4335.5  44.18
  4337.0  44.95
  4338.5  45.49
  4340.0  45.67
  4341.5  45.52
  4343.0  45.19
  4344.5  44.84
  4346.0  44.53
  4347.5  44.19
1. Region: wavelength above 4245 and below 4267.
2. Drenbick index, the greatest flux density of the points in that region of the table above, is 33.79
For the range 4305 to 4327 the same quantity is 43.4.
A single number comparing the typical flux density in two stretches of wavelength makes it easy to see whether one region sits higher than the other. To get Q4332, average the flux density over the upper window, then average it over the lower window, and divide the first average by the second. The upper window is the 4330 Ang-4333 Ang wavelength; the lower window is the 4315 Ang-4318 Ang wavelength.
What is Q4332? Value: 1.005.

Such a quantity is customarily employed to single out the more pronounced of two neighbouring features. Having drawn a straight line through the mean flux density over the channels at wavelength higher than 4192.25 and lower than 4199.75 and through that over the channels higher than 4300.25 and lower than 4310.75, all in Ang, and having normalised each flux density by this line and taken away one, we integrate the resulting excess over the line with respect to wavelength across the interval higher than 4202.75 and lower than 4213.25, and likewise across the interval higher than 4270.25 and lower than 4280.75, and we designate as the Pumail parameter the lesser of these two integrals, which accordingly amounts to -0.6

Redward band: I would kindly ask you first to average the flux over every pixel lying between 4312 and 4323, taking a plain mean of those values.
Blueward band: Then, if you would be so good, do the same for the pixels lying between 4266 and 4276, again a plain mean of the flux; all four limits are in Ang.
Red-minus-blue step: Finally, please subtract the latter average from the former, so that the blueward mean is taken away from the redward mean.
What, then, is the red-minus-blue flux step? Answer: 8.0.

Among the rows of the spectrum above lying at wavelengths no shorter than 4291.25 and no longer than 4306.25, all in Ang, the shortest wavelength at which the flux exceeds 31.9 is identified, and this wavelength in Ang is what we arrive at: 4292.0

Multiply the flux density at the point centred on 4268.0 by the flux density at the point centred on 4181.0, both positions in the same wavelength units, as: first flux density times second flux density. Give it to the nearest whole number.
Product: 1102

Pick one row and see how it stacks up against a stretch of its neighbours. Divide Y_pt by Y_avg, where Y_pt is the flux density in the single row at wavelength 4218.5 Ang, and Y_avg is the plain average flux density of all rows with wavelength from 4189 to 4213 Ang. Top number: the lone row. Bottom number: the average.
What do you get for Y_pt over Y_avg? 1.01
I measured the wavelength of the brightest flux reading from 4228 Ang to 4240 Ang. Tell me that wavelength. 4239.5 Ang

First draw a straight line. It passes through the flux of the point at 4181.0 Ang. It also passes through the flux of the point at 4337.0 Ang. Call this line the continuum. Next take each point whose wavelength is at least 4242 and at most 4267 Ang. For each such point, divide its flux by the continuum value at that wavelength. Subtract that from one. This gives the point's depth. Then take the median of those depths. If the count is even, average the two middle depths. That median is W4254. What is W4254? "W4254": 0.16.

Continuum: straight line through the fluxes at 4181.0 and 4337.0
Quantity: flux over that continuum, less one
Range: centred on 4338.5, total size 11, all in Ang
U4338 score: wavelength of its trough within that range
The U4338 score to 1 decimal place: 4334.0 Ang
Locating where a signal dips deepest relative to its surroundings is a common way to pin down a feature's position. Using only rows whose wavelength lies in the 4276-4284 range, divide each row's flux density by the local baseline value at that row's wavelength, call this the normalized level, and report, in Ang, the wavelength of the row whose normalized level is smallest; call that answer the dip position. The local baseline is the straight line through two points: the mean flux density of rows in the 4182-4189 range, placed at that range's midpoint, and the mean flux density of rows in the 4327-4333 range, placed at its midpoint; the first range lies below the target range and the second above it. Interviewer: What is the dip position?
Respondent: 4278.5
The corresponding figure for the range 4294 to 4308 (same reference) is 4302.5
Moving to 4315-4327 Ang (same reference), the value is 4326.5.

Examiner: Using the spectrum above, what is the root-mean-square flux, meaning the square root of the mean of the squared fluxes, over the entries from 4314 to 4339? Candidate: 43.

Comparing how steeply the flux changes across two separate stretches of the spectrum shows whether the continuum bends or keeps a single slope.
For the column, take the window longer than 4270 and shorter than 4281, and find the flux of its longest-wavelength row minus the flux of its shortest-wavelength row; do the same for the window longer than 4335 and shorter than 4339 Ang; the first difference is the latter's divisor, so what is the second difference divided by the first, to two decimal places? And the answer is 0.98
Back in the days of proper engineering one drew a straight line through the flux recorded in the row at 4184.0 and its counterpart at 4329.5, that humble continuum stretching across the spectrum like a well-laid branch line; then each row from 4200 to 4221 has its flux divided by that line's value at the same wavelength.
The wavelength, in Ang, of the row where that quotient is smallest 4218.5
